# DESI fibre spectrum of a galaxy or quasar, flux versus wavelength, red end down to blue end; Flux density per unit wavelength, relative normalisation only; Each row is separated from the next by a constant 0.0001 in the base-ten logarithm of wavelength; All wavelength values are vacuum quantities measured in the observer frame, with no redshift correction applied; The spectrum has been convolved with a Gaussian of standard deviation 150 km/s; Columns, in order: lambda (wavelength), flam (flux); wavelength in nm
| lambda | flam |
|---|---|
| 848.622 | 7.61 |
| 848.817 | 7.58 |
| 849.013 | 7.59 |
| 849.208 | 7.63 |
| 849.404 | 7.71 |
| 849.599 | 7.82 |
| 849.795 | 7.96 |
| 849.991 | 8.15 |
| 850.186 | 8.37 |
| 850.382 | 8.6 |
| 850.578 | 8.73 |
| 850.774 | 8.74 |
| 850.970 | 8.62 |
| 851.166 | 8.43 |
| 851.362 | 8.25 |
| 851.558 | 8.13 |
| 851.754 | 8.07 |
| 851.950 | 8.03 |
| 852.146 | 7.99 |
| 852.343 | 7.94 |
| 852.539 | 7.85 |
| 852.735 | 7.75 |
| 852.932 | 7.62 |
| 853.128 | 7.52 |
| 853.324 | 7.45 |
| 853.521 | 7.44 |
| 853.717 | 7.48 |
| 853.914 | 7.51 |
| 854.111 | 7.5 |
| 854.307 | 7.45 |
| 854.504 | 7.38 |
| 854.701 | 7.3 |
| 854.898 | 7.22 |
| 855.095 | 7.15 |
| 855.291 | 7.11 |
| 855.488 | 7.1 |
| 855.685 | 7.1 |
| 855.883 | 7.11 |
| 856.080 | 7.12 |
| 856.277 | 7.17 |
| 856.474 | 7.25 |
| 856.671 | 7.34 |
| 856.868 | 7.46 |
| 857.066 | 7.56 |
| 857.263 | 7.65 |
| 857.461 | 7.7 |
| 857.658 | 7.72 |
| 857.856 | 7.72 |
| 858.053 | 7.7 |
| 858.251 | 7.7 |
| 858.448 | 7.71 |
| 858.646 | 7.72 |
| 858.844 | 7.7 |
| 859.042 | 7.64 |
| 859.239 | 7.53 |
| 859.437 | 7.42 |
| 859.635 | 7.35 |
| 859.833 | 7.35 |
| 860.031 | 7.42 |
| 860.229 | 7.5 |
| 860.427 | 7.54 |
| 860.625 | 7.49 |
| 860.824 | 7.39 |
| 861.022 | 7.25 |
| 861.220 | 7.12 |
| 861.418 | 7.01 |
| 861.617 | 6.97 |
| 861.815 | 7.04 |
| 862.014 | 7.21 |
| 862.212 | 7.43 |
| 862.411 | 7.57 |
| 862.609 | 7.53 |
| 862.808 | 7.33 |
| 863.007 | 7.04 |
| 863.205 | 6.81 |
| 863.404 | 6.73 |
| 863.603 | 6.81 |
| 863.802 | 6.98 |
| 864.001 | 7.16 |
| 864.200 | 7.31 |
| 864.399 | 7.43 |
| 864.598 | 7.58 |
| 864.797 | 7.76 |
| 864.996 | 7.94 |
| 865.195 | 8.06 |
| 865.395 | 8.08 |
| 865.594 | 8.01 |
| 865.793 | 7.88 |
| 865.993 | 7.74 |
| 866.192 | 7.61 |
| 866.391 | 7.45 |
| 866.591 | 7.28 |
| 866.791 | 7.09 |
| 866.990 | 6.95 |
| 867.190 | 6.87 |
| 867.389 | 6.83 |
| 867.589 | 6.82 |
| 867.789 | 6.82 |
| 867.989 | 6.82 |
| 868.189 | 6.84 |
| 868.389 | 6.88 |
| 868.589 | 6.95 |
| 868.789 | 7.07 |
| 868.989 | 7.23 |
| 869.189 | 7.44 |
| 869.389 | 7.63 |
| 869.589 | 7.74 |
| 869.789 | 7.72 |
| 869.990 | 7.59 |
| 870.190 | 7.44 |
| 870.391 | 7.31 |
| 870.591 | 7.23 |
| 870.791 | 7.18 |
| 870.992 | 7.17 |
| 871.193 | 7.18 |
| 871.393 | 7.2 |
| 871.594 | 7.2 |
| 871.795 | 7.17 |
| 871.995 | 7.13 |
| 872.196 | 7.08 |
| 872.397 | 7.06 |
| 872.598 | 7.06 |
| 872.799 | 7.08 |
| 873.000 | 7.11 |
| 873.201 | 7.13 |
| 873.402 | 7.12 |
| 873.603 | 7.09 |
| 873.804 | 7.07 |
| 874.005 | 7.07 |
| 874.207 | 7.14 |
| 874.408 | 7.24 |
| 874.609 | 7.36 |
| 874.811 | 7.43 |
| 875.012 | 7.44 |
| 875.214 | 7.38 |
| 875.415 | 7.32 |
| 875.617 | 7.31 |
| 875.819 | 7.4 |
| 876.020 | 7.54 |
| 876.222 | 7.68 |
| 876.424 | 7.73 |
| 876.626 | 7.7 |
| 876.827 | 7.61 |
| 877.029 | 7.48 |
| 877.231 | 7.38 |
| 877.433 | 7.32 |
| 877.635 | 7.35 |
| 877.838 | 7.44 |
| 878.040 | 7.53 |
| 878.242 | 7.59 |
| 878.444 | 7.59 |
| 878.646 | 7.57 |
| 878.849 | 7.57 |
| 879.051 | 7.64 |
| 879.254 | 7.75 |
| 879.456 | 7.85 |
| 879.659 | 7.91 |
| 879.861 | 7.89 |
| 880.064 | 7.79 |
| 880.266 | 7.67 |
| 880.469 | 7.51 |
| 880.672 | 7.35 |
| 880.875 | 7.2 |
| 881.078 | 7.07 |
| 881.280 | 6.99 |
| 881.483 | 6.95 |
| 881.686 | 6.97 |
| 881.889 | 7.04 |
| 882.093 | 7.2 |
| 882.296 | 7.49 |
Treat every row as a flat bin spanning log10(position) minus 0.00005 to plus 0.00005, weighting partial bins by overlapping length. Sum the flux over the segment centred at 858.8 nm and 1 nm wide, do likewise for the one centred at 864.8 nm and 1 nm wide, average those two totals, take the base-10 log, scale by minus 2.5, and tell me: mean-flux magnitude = -3.965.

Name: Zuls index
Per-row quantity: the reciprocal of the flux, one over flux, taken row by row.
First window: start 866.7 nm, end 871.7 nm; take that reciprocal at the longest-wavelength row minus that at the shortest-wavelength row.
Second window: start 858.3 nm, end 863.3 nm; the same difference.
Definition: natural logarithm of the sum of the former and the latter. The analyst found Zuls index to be -4.20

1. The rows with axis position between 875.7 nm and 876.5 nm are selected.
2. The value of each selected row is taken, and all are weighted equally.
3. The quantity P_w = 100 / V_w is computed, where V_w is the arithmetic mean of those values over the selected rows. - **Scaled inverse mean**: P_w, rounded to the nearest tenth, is 13.2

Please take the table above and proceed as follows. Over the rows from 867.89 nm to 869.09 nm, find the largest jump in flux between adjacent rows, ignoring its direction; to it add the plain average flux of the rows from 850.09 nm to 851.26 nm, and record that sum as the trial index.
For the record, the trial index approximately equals 8.7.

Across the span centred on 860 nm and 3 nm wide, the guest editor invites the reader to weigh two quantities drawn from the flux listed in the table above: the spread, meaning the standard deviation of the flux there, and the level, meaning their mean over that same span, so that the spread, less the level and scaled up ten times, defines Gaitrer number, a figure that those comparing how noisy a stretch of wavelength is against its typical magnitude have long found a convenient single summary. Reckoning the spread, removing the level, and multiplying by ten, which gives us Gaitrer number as -72.4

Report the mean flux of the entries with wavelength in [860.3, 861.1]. 7.42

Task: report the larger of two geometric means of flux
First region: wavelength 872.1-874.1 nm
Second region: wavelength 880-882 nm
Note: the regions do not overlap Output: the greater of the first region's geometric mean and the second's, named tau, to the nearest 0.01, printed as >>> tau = 7.25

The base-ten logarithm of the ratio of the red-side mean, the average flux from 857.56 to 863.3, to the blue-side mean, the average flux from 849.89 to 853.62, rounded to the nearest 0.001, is -0.038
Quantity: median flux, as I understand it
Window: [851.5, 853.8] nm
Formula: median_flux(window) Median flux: 7.80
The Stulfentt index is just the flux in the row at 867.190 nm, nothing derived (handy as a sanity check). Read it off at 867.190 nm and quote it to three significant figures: 6.87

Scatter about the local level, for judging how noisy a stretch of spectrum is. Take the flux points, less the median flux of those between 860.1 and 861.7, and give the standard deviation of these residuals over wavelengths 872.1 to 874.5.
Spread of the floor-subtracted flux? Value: 0.05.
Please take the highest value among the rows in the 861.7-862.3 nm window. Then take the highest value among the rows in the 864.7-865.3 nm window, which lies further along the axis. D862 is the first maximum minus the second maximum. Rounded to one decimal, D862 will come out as -0.6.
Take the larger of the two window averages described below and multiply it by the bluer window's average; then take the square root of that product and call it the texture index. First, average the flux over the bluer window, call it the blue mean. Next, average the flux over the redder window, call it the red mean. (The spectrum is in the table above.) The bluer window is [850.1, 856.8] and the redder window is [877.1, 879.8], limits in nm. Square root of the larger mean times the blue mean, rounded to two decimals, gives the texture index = 7.70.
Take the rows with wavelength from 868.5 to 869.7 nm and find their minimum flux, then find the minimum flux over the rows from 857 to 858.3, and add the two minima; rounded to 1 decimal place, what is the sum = 14.5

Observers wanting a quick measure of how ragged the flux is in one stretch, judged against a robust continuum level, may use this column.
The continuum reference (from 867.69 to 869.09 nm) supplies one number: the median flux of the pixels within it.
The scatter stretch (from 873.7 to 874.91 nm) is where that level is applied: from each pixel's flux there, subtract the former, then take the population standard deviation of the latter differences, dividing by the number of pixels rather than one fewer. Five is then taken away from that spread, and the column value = -4.86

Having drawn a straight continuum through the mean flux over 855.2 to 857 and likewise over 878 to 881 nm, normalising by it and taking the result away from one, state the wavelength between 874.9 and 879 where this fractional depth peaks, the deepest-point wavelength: 877.433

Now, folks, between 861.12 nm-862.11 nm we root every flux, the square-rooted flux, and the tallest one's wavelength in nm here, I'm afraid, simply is 862.014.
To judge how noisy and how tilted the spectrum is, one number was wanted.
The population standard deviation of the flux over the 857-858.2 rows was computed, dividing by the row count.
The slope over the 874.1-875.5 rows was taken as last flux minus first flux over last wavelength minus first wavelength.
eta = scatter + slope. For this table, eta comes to 0.21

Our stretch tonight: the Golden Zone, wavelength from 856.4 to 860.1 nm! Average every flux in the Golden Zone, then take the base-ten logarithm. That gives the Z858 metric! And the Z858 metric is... 0.879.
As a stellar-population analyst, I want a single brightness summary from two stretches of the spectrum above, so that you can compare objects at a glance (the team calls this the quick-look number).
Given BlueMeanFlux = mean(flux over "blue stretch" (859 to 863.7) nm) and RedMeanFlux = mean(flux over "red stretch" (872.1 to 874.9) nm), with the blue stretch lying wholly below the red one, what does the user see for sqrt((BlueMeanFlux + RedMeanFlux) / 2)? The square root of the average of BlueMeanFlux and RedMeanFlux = 2.68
